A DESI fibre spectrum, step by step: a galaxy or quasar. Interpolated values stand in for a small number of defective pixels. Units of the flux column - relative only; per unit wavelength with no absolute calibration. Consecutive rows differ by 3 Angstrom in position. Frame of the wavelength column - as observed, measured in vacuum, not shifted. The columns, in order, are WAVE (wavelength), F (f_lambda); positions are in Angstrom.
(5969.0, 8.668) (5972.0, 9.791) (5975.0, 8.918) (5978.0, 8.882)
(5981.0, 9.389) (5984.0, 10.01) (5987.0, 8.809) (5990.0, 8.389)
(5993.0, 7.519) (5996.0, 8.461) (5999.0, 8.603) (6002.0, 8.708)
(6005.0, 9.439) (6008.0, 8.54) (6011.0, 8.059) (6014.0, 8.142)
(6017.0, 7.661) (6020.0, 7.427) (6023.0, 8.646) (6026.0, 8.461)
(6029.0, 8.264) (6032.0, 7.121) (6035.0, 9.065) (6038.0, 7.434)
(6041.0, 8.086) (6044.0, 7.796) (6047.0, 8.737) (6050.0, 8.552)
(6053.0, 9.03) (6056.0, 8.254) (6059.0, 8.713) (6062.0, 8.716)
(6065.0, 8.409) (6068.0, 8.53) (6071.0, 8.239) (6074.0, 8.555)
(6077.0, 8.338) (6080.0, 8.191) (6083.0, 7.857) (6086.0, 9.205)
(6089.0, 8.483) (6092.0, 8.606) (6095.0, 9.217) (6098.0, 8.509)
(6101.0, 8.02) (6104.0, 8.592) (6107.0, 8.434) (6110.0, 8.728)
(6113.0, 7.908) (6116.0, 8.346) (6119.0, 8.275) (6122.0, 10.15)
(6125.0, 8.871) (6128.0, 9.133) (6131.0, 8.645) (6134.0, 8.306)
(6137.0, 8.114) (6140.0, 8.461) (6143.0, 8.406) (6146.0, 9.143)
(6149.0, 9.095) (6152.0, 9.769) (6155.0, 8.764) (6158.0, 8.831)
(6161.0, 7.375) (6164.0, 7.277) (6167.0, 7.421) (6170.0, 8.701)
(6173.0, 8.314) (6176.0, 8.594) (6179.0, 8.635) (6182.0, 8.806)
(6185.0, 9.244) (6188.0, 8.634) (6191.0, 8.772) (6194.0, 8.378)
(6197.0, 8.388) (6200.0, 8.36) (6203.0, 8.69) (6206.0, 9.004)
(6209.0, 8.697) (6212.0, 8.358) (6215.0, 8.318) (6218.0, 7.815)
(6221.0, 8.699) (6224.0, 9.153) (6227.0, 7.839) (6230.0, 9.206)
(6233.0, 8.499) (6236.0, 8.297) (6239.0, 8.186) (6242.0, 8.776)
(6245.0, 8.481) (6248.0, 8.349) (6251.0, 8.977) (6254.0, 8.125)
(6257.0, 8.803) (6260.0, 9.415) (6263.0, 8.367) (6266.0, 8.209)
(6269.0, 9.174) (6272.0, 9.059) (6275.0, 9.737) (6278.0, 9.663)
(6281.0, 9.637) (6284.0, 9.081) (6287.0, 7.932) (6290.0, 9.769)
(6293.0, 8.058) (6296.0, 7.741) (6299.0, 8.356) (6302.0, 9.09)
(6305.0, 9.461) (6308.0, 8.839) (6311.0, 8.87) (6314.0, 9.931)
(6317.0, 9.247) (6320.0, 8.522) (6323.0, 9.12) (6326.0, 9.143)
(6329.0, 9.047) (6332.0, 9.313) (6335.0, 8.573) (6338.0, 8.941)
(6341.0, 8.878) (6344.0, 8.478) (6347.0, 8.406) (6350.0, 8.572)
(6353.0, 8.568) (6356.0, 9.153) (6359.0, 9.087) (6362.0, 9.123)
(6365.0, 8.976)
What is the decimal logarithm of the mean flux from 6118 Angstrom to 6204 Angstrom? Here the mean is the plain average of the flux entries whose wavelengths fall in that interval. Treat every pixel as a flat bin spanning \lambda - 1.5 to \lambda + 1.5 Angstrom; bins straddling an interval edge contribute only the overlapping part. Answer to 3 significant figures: 0.935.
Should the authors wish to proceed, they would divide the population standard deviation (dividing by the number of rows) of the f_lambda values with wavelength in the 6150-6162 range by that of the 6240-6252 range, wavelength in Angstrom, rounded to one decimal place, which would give 3.5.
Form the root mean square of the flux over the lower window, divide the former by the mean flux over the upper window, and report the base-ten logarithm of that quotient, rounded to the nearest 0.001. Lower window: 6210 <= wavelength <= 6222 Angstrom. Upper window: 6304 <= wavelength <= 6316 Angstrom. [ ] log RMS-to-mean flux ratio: -0.048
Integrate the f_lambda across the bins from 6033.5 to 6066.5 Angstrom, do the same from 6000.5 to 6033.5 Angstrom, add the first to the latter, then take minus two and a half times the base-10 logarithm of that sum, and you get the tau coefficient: -6.85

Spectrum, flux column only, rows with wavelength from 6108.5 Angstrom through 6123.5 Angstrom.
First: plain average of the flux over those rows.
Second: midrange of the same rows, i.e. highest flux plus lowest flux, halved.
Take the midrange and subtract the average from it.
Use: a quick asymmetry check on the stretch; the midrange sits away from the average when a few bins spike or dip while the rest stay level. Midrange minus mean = 0.35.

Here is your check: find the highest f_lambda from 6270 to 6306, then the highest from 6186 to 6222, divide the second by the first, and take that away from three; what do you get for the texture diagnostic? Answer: 2.08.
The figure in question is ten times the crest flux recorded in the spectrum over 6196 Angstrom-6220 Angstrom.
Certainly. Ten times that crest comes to 90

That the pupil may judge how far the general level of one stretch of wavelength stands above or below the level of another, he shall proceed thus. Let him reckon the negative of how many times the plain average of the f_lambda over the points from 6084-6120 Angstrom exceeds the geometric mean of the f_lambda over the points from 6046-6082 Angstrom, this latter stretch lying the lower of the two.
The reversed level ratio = -1.00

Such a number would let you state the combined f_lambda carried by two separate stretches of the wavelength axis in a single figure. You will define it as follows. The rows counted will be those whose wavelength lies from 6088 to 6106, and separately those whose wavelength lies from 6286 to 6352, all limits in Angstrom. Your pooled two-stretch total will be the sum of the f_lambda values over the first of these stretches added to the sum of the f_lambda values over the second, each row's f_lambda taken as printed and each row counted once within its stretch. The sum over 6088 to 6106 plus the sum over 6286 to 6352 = 246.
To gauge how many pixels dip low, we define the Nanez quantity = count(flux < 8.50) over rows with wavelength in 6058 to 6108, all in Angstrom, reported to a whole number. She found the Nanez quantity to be 8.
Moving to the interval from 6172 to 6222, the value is 7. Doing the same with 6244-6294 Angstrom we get 7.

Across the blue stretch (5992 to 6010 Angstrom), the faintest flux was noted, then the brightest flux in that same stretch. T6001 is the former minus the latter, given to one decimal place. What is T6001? -1.9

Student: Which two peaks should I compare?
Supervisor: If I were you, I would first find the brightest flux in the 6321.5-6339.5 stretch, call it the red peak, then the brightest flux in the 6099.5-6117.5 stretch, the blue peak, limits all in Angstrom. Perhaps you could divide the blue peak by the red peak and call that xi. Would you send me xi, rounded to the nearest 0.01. 0.94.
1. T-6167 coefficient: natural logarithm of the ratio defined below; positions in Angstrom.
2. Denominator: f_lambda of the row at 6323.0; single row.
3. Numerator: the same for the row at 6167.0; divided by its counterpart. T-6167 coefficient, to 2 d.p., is -0.21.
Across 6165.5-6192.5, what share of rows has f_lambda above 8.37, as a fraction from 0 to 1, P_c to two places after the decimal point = 0.78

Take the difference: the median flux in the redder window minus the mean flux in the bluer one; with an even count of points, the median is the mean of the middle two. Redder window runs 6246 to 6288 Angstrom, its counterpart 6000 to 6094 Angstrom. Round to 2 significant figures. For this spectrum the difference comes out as 0.65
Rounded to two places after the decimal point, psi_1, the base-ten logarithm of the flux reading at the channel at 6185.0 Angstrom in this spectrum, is 0.97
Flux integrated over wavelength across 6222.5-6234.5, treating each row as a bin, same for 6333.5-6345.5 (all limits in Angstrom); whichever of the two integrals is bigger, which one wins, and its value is 105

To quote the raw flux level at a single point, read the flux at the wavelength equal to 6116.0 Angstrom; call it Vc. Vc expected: 8.346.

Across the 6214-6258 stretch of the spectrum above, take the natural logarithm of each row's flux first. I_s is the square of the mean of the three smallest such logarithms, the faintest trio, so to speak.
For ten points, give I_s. 4.29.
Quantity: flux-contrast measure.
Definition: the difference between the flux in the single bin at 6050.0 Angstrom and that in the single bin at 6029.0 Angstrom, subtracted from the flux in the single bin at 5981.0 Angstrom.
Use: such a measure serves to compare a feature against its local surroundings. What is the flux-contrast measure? 9.1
